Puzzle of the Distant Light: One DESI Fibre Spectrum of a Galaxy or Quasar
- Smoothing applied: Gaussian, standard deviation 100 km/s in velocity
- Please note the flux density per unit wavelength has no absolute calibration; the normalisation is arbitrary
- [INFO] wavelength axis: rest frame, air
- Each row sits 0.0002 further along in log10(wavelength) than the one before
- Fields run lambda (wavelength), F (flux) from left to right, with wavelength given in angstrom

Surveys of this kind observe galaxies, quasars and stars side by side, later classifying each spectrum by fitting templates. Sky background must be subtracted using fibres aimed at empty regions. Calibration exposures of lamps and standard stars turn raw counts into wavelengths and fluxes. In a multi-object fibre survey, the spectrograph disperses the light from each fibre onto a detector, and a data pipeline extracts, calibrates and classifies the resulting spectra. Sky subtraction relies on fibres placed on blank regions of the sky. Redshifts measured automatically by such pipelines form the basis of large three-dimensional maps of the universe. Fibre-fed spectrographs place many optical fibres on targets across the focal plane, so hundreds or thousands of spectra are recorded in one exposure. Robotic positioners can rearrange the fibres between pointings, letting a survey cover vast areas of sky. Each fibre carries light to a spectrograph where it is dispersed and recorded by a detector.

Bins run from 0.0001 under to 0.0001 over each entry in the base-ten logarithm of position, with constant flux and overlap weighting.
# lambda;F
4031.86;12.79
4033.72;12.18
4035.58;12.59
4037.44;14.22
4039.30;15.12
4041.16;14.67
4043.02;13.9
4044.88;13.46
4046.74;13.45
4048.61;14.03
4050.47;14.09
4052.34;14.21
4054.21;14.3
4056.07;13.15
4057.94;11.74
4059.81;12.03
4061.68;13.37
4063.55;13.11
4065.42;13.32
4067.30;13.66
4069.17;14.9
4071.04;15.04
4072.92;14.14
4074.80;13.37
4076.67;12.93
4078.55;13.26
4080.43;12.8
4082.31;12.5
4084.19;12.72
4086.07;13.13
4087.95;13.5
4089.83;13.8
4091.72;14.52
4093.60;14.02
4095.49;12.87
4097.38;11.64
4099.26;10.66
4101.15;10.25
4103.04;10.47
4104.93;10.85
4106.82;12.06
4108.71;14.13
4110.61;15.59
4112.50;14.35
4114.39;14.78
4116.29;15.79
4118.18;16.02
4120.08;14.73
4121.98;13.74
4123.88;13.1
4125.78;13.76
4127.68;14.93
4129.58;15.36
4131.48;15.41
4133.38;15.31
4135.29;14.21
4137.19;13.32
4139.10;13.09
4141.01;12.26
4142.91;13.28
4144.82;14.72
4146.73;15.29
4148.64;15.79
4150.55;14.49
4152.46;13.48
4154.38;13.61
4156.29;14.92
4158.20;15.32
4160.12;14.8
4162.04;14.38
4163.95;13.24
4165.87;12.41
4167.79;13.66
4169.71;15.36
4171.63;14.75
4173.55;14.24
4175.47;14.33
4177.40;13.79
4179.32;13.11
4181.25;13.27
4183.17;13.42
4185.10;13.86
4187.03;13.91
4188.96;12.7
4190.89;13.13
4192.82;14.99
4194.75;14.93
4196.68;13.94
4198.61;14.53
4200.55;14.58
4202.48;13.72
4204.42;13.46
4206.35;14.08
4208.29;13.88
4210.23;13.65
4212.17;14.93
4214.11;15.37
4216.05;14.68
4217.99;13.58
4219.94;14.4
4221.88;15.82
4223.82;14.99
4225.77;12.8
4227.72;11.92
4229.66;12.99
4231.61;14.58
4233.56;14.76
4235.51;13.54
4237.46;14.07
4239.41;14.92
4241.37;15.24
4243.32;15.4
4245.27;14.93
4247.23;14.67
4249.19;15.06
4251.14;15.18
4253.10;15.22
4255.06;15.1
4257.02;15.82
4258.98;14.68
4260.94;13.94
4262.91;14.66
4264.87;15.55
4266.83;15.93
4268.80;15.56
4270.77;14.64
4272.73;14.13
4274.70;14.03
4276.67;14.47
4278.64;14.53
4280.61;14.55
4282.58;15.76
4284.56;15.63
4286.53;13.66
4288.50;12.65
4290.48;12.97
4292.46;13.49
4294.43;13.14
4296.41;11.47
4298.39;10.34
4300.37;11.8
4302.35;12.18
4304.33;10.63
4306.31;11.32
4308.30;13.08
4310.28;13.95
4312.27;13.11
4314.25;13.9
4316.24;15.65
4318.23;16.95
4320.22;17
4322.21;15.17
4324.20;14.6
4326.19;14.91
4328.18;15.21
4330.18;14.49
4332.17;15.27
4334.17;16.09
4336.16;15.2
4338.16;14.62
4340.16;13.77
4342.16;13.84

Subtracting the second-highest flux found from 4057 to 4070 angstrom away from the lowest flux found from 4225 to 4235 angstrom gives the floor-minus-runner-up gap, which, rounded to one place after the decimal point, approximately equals -1.7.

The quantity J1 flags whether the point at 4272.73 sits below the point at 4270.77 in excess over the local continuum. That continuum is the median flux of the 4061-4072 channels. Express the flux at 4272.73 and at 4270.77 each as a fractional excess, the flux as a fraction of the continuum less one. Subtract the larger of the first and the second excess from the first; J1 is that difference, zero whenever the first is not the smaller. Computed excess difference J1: -0.038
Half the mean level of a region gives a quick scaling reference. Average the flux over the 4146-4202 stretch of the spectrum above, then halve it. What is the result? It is 7.07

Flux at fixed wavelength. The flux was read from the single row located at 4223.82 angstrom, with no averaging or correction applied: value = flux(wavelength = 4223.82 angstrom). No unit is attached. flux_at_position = 14.99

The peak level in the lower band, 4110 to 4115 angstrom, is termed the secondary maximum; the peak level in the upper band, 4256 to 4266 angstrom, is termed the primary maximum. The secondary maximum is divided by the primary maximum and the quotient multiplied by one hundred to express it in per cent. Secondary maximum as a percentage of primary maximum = 99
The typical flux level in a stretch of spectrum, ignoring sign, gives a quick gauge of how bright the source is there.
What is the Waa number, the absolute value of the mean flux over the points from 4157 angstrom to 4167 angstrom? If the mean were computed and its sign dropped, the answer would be 14.0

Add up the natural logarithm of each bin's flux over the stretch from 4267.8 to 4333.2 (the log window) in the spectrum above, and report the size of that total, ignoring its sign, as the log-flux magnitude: 87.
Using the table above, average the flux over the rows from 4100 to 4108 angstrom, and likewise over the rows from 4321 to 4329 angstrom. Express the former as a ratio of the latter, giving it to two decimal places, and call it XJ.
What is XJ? 0.73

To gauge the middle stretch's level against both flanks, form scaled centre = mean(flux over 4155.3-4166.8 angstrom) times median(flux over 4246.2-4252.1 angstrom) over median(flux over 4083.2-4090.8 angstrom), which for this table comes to 16.0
